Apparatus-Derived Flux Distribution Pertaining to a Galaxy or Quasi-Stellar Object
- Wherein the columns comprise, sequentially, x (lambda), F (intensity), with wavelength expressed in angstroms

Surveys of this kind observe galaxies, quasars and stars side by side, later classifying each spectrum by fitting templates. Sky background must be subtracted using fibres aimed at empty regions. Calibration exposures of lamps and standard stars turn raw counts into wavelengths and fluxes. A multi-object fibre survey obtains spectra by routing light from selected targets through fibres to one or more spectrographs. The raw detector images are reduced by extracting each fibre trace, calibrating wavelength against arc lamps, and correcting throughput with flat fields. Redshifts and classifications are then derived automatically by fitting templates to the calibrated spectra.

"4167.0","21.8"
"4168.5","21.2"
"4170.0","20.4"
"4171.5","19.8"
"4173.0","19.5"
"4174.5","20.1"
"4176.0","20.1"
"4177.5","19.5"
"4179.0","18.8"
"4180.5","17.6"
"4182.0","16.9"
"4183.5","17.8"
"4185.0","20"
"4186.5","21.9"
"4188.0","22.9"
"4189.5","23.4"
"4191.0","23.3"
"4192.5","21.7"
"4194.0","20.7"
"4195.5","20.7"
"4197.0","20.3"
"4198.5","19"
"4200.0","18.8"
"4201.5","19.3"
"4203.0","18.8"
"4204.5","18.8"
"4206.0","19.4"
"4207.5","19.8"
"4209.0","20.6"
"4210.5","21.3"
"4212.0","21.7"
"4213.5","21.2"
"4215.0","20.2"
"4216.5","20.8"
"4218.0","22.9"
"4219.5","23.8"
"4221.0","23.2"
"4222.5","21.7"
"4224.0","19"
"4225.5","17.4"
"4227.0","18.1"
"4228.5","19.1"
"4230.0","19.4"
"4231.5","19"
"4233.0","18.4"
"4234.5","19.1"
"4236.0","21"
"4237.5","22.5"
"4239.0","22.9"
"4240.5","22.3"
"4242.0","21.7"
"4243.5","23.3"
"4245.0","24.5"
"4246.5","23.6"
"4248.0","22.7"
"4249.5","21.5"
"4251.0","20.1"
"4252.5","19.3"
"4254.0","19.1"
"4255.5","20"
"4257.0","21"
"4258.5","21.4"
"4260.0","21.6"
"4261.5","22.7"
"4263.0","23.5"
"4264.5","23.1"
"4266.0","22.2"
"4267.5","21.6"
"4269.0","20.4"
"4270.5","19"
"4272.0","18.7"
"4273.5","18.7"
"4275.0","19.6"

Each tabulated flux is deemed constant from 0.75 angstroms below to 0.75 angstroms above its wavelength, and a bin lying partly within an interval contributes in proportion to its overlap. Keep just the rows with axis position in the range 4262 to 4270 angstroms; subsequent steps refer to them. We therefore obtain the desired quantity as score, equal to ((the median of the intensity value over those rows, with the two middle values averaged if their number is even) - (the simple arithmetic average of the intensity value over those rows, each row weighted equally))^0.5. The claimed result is 0.20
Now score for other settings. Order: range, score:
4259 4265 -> 0.42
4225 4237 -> 0.34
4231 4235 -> 0.41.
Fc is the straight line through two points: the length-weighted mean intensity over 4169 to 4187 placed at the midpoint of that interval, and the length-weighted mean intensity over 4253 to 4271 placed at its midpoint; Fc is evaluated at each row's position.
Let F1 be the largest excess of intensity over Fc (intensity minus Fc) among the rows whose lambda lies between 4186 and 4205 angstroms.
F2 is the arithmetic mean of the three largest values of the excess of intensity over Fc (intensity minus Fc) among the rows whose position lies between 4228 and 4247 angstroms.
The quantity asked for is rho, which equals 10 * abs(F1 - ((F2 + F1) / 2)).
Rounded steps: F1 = 3.8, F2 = 2.9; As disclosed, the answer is 4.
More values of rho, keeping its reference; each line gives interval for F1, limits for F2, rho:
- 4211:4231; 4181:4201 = 0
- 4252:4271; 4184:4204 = 7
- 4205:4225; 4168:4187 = 8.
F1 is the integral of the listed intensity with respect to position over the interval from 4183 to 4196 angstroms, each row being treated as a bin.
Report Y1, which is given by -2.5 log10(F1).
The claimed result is -6.11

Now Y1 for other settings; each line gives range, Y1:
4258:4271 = -6.13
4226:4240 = -6.11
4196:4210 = -6.09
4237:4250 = -6.18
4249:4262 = -6.07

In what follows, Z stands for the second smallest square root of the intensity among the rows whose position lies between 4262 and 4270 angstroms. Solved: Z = 4.65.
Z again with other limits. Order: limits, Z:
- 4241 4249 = 4.76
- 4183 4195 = 4.47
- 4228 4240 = 4.36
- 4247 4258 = 4.39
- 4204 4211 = 4.40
